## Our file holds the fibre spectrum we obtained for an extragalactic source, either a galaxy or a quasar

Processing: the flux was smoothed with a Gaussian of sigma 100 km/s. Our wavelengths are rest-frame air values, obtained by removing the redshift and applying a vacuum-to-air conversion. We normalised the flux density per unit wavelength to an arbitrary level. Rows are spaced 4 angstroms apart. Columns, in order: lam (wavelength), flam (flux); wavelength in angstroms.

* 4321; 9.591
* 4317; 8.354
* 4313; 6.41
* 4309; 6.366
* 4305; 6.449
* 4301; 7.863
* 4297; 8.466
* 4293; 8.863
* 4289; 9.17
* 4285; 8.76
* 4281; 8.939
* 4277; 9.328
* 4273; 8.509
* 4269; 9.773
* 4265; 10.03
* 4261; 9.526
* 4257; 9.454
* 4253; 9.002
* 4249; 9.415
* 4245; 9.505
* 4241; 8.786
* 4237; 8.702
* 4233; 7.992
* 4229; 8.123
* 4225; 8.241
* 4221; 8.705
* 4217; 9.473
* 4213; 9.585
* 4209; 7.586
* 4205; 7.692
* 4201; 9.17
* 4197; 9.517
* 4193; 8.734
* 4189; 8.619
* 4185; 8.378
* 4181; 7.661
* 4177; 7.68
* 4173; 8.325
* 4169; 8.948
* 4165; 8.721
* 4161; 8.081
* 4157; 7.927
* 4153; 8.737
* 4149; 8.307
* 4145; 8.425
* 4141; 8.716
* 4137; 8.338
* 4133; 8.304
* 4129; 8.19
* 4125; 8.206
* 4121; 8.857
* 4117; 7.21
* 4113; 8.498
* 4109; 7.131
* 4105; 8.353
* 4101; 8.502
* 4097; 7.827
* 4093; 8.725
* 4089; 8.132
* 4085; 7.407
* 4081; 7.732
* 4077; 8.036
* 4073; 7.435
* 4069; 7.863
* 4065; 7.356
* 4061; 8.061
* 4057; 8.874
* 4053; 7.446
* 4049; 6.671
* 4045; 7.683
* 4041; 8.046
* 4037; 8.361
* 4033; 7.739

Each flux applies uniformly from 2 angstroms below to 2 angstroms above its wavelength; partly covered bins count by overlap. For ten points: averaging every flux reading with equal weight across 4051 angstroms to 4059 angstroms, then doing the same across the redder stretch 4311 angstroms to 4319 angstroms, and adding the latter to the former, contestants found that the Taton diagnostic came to 15.5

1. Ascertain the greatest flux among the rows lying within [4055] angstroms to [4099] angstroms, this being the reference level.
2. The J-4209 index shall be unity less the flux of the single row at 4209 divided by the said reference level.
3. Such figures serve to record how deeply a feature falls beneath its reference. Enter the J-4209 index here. 0.15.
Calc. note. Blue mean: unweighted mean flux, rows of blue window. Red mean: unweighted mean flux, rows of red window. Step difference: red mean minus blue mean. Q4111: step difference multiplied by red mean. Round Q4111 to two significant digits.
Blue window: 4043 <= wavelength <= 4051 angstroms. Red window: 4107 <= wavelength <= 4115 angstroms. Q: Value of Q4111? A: 5.0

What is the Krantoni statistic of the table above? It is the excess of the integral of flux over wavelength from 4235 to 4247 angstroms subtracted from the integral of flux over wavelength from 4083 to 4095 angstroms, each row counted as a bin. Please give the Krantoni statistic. -11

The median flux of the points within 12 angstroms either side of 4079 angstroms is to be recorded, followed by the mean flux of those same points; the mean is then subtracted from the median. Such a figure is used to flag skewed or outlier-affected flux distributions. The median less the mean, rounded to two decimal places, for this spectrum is 0.03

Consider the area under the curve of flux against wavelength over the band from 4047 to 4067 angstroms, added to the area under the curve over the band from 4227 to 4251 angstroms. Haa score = 364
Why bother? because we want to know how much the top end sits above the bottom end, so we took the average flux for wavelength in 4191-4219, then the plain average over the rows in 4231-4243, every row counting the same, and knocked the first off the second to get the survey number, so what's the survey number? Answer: -0.3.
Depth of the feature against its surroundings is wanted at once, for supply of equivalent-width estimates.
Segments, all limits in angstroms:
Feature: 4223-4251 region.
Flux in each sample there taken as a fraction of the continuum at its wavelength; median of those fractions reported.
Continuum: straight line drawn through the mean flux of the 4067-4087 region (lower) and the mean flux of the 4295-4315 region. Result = 1.195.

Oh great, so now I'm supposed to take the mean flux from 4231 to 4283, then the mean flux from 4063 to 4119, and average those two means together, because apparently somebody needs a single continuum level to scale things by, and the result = 8.51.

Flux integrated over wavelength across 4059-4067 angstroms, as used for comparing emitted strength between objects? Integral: 61.7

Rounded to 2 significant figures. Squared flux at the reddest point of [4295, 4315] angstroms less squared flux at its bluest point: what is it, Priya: -31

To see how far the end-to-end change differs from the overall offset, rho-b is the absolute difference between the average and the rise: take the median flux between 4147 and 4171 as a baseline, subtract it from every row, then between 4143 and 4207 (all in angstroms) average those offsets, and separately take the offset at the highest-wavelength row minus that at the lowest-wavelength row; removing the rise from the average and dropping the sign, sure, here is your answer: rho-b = 0.65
